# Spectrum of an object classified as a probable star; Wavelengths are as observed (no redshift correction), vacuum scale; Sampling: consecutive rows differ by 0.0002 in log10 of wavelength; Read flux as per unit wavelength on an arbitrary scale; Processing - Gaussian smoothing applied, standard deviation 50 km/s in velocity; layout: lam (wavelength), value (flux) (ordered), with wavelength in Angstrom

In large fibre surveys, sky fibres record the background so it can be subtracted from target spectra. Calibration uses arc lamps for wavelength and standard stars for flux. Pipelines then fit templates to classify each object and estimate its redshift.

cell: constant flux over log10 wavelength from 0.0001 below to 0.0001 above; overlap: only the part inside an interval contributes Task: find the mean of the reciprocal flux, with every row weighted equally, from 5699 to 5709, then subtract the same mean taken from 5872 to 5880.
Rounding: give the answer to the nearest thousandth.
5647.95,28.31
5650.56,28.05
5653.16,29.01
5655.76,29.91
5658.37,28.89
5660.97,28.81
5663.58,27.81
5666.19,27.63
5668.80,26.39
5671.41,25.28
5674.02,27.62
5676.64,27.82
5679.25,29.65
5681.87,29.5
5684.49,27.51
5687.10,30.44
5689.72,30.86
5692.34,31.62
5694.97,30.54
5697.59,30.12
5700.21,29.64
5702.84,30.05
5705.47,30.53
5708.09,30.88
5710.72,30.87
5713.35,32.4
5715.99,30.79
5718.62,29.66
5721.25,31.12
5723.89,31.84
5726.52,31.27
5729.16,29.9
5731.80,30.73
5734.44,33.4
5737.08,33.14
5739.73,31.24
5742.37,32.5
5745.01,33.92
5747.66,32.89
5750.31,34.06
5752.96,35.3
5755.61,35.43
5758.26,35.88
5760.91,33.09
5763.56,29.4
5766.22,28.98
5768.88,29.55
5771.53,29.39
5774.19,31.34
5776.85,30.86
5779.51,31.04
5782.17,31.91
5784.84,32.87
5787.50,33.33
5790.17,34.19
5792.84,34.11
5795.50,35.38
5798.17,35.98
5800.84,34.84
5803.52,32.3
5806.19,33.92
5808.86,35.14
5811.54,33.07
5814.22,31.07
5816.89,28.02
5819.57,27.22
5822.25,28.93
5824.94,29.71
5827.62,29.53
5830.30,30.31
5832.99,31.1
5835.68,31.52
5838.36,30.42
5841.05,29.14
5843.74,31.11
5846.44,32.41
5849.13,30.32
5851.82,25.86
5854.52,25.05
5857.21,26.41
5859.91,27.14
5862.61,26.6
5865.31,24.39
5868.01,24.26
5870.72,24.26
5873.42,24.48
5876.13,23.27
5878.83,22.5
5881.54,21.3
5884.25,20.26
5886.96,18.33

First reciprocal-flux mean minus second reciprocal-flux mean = -0.010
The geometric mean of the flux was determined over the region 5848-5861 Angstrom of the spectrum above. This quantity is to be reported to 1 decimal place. 26.9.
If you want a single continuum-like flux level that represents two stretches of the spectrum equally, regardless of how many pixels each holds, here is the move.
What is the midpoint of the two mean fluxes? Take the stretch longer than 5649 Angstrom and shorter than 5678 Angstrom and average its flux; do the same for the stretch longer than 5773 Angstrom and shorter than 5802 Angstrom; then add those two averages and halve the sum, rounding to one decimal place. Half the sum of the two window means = 30.6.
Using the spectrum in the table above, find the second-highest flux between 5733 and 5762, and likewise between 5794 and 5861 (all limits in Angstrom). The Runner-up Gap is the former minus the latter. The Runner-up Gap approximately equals 0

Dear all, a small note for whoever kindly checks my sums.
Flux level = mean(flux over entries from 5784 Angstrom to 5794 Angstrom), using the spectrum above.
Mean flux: 33.6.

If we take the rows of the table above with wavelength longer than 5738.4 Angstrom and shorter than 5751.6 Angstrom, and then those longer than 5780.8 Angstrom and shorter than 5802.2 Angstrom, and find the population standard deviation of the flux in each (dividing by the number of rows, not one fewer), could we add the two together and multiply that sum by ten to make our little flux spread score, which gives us 22.9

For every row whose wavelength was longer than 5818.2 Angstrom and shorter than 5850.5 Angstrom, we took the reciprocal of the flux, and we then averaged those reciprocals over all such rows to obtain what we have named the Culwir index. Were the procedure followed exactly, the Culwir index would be 0.0332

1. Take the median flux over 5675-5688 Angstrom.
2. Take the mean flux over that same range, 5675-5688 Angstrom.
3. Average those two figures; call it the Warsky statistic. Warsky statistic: 29.2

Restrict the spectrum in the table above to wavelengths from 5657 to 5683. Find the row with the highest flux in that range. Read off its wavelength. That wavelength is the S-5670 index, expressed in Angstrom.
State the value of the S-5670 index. 5679.25 Angstrom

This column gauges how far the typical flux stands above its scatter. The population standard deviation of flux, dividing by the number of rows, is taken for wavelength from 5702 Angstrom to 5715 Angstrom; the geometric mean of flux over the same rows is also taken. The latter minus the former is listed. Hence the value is 30.1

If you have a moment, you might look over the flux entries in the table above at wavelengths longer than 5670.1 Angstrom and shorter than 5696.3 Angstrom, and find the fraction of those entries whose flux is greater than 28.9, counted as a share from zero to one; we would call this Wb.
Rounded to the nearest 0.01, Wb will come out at 0.60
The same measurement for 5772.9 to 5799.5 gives 1.00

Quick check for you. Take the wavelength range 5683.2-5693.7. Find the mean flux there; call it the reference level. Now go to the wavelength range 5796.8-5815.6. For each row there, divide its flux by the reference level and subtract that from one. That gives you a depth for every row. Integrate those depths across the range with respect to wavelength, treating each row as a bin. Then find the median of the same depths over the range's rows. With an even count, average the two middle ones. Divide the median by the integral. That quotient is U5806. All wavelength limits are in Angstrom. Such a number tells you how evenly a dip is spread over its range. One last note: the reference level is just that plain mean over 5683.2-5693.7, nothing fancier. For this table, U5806 0.056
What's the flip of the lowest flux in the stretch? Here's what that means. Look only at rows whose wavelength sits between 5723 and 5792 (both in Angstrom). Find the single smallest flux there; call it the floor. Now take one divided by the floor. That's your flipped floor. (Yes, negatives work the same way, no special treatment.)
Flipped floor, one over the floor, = 0.0345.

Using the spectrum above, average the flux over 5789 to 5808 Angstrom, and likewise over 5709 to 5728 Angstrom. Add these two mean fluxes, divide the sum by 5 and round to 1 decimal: 13.1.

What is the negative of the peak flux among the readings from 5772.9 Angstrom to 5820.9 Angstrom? -36.0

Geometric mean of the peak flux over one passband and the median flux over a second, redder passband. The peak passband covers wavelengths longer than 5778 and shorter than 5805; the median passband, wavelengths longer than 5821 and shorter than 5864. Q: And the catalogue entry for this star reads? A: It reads 32.6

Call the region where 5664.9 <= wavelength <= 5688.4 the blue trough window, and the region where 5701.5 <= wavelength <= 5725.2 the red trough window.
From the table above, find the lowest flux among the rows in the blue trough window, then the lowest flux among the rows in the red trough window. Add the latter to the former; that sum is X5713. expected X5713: 54.9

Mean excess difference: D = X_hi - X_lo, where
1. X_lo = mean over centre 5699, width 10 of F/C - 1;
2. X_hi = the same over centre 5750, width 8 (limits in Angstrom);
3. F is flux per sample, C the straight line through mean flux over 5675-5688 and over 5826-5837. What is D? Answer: 0.11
